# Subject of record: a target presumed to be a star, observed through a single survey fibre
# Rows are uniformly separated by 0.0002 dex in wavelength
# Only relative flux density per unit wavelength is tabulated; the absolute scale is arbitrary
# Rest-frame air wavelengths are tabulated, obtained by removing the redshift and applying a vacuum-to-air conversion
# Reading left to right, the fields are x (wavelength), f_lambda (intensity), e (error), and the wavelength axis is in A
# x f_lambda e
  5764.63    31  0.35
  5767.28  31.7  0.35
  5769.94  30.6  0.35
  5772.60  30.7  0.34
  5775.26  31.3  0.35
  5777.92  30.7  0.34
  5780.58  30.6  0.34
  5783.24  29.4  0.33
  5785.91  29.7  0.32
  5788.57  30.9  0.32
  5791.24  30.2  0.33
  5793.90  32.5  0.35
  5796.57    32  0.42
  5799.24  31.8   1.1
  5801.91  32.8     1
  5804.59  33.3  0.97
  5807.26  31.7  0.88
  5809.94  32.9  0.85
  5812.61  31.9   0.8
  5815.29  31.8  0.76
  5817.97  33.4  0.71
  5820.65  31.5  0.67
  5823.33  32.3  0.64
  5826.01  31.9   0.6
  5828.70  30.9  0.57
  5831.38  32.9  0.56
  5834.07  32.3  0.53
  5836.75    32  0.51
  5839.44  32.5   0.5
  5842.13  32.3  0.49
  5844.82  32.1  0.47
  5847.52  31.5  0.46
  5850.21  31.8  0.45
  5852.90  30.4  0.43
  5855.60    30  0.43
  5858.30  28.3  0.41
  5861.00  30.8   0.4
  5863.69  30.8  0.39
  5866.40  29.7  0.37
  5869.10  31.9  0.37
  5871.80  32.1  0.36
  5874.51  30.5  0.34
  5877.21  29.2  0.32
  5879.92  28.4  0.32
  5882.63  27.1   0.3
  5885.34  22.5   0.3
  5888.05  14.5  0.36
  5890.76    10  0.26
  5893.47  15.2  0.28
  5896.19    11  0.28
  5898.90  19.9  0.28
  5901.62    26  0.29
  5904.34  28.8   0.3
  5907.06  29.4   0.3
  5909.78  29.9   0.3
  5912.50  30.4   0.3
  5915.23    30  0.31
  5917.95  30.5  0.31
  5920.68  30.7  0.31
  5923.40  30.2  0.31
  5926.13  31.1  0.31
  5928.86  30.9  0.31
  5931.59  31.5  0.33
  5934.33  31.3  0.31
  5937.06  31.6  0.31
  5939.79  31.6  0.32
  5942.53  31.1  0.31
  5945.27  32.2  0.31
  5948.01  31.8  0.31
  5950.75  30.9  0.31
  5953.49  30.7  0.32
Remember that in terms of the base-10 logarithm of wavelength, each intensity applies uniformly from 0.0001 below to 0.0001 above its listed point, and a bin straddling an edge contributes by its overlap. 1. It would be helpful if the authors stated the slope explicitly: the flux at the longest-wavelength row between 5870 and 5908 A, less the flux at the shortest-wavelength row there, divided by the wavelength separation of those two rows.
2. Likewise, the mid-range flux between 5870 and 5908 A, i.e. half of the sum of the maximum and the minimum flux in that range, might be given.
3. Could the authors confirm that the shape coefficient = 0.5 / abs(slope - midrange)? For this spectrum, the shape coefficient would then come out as 0.0237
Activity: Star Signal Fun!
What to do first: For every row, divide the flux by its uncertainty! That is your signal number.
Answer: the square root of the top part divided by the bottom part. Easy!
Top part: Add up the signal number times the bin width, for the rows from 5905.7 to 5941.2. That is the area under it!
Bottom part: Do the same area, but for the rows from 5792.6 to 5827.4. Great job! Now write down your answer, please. 1.46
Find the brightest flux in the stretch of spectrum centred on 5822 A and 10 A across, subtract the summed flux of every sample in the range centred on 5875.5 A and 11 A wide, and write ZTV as -87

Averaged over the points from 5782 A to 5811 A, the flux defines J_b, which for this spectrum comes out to 31.6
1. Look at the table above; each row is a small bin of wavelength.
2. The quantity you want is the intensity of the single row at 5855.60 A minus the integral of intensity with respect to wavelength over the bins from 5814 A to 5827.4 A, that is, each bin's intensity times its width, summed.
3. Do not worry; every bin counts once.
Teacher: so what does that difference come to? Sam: -401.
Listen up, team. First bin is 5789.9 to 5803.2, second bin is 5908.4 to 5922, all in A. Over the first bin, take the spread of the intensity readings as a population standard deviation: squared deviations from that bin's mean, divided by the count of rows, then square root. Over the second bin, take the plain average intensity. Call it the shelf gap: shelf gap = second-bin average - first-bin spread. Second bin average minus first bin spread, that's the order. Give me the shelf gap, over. 29.4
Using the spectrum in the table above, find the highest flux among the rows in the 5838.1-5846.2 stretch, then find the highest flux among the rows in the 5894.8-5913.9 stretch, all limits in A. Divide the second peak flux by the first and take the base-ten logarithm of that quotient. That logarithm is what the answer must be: -0.029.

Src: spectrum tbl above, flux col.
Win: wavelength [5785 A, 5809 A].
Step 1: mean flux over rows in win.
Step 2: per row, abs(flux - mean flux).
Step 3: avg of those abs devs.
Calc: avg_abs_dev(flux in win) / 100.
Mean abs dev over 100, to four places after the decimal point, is 0.0093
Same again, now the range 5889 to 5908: 0.0688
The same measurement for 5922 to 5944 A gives 0.0034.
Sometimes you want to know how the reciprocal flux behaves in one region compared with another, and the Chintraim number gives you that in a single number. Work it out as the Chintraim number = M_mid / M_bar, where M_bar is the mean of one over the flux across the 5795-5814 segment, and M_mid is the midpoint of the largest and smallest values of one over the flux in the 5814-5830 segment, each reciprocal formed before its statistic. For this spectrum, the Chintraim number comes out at 1.01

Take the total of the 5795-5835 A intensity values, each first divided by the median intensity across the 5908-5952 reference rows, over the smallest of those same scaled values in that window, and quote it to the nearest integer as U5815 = 16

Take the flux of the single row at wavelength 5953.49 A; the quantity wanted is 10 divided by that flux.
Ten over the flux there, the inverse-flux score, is 0.326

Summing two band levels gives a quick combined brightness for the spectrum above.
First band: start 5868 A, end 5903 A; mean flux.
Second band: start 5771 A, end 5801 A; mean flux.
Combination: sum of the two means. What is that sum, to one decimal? 53.8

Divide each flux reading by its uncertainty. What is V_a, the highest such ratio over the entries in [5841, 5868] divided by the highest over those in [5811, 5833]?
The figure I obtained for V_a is 1.37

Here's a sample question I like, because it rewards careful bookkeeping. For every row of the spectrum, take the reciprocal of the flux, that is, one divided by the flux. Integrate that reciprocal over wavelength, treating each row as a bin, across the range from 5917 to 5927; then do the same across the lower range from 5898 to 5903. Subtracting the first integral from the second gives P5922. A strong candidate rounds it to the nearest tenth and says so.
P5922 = -0.1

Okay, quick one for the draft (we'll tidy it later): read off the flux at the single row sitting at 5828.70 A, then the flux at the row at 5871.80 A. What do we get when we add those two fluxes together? 63.0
